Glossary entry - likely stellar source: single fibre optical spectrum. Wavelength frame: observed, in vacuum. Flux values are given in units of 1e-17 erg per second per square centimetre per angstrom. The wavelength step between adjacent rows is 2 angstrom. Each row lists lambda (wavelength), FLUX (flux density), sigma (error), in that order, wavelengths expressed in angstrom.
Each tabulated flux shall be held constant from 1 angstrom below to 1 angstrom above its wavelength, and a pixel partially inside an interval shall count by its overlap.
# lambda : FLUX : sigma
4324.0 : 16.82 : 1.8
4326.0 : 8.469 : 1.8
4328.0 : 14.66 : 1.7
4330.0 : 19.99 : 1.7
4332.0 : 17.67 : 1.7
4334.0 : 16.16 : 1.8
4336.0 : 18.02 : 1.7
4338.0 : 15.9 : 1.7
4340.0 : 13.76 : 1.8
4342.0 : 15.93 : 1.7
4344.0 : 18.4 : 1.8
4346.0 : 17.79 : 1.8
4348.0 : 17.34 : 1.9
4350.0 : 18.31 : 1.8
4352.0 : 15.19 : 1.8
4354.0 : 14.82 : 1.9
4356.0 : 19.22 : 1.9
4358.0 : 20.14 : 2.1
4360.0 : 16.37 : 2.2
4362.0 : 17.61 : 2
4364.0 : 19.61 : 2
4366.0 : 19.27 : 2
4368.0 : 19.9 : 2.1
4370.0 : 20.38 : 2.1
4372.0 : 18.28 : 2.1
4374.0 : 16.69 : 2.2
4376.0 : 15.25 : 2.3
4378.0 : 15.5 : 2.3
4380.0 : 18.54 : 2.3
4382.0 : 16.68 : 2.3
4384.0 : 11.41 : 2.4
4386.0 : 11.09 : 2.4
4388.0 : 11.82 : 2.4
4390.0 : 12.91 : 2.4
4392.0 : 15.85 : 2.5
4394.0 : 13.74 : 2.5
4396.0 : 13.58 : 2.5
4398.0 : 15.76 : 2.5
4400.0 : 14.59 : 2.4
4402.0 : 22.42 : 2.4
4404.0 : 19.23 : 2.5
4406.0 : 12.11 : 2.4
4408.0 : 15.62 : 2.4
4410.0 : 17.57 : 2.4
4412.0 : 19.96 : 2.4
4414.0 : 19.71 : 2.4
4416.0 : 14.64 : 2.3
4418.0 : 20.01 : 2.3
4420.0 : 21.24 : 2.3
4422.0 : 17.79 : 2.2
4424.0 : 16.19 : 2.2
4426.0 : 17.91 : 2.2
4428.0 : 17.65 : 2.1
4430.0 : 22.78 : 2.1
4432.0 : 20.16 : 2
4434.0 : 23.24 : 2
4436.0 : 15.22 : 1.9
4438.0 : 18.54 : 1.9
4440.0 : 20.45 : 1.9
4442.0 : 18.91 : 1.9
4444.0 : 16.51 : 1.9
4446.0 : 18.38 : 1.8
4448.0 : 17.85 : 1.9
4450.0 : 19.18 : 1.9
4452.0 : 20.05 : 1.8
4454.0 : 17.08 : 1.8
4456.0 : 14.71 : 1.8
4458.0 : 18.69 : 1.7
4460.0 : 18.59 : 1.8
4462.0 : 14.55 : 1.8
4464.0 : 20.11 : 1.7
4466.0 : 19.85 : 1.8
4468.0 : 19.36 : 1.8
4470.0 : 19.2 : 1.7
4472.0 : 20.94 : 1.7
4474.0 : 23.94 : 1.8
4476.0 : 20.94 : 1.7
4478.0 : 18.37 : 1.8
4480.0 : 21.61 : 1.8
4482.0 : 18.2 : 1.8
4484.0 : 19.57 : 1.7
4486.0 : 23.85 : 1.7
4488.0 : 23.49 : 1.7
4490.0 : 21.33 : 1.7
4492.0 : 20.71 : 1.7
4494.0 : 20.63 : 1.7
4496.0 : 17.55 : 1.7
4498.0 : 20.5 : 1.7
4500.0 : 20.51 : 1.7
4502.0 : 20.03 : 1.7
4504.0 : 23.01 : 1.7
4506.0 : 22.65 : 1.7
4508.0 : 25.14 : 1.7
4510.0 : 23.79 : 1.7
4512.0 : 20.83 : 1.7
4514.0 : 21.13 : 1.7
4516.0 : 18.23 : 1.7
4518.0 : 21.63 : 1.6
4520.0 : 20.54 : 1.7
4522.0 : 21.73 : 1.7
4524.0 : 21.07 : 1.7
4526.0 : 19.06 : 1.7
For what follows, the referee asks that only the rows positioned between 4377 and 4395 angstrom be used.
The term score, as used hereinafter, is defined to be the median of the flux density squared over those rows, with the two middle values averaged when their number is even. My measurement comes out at 189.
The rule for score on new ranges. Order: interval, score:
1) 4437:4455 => 344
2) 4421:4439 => 321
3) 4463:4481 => 404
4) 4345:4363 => 310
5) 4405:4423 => 316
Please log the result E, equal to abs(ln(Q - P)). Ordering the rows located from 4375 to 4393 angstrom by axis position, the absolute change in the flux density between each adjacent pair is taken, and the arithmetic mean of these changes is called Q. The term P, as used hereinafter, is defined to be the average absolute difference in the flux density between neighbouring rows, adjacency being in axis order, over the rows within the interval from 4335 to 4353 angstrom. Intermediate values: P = 1.76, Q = 1.94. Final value 1.7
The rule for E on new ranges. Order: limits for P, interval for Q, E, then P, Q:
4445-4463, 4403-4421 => 0.3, 2.02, 3.36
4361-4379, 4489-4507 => 1.5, 1.10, 1.32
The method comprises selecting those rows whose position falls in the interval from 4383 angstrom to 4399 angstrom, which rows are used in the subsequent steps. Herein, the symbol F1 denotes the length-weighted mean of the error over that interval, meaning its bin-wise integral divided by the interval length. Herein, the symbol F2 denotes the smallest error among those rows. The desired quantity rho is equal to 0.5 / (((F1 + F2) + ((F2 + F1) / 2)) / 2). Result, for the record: 0.137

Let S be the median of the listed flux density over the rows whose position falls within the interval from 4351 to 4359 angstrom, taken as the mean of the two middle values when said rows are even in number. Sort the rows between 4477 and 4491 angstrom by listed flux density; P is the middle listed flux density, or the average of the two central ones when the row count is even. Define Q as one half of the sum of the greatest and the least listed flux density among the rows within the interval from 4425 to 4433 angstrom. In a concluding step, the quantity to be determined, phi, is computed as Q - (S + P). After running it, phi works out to -18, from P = 21.3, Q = 20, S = 17.2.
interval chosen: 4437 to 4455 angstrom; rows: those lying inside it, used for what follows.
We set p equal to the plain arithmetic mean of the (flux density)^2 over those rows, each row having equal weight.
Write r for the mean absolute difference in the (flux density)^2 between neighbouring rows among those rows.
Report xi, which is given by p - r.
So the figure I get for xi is 283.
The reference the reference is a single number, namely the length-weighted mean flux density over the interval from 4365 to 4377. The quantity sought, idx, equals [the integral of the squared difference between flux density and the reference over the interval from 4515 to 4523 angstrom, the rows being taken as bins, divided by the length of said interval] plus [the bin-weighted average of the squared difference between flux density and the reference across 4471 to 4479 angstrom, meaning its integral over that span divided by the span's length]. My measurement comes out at 18.5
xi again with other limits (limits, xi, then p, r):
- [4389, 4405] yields 169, 266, 96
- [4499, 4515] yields 422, 493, 71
